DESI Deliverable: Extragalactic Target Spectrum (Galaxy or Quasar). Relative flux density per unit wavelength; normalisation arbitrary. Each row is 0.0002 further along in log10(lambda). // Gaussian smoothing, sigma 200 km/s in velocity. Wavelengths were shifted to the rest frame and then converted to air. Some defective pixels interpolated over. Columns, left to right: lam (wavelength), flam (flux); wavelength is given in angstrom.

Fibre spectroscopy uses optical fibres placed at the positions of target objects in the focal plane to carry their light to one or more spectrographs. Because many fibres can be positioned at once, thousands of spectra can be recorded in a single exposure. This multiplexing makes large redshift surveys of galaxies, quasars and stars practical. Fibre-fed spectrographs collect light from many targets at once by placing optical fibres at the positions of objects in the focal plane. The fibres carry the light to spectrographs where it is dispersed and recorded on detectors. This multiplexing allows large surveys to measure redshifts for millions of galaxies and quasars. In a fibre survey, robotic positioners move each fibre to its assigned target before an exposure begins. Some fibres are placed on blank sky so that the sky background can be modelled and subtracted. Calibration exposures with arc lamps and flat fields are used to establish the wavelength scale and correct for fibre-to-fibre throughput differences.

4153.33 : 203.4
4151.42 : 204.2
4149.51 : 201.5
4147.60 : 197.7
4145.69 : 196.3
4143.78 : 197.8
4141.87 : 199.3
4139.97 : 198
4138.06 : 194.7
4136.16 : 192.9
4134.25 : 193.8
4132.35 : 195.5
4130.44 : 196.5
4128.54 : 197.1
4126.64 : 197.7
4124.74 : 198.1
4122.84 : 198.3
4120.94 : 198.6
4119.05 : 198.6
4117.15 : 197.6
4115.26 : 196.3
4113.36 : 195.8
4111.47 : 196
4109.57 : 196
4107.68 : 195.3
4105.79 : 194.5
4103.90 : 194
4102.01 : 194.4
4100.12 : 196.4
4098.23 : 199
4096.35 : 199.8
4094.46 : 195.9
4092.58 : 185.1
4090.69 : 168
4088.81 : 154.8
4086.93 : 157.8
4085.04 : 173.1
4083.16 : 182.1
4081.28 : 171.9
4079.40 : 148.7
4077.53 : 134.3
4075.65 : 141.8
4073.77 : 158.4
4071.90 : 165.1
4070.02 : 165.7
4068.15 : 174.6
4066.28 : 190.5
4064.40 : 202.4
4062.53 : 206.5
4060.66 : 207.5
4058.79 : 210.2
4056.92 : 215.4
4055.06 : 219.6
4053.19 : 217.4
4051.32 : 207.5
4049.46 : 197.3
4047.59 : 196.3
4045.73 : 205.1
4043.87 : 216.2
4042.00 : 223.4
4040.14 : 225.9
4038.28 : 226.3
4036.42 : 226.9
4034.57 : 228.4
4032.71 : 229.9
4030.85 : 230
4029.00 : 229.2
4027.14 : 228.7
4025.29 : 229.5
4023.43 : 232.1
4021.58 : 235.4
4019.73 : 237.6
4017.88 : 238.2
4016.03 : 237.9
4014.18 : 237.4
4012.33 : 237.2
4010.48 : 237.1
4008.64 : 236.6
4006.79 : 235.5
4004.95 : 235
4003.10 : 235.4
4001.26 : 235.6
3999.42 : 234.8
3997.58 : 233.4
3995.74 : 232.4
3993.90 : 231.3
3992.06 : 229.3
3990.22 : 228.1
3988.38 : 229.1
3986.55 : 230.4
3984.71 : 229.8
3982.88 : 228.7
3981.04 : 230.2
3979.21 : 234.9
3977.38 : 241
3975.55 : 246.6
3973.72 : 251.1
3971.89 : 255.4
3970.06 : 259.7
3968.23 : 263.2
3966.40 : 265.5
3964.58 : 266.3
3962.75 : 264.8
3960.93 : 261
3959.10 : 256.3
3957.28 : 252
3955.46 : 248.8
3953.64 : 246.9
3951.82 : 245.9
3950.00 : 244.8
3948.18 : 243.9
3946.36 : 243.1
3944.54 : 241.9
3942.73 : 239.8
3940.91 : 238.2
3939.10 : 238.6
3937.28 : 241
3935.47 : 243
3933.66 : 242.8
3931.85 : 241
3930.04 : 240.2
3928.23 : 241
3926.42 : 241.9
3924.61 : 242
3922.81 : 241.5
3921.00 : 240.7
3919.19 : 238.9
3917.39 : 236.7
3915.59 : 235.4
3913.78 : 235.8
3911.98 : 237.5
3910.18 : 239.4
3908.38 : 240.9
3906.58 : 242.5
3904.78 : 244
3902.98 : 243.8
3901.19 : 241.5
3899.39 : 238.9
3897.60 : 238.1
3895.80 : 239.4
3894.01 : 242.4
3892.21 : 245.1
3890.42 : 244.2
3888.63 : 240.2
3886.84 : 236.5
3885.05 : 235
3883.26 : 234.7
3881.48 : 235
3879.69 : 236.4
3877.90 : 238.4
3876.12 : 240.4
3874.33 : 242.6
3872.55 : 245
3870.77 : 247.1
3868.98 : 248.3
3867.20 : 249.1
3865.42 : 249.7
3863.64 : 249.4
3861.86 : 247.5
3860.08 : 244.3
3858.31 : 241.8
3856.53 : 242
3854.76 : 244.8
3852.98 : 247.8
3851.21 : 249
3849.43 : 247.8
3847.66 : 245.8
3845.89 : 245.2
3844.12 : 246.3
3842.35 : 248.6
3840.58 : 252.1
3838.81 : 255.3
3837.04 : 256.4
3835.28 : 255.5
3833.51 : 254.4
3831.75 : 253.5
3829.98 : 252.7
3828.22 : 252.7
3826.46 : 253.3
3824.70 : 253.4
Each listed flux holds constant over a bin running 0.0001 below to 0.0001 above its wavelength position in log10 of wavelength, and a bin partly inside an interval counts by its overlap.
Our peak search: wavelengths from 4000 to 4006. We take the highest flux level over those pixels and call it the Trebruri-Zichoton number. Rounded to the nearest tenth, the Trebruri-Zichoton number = 235.6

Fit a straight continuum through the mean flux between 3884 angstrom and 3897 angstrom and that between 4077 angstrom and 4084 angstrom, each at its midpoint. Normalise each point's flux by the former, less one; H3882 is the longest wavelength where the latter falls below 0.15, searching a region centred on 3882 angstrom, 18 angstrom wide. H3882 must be 3890.42 angstrom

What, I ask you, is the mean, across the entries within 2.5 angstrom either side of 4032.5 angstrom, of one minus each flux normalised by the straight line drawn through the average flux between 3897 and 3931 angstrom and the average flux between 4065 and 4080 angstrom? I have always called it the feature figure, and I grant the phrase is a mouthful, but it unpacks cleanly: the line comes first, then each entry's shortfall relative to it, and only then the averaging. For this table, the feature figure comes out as -0.27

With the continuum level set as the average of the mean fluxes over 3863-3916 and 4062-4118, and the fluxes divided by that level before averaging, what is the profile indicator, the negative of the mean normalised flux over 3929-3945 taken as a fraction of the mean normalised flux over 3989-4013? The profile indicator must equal -1.029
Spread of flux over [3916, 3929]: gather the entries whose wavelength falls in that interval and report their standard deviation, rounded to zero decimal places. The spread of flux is 2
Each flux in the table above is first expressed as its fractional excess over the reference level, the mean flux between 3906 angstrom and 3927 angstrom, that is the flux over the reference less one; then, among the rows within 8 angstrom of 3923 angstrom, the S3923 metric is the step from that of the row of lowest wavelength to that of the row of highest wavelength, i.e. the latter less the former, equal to 0.020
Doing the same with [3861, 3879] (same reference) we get -0.038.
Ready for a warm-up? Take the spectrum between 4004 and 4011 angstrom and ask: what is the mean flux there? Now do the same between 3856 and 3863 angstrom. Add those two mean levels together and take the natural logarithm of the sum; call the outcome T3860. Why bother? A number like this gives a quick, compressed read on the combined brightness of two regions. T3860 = 6.17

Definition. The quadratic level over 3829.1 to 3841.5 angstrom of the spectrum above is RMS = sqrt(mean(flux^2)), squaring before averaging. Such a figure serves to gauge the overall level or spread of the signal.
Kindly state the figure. 254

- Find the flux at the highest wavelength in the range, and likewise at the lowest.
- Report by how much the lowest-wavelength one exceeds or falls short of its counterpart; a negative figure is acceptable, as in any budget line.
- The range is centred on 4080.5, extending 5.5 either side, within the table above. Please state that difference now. -31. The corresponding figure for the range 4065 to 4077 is 49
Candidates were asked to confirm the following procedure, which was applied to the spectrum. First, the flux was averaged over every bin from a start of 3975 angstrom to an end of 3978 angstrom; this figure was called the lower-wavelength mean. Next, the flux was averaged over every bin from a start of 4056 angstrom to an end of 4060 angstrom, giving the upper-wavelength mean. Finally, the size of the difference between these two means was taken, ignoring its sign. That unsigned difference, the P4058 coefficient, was 31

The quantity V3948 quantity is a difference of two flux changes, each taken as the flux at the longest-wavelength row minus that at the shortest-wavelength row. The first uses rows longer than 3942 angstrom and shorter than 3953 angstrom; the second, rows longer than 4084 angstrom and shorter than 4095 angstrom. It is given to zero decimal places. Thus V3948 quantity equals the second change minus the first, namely 17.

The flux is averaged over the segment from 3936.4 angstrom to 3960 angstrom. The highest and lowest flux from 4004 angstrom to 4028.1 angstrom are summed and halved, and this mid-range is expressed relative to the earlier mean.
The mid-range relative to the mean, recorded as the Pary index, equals 0.954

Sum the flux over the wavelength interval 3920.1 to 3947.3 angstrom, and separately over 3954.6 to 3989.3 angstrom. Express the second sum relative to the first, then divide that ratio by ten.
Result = 0.13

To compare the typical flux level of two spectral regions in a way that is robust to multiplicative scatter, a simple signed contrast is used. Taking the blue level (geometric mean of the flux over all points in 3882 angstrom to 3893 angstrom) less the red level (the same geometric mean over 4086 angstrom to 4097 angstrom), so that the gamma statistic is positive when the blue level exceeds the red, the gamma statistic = 63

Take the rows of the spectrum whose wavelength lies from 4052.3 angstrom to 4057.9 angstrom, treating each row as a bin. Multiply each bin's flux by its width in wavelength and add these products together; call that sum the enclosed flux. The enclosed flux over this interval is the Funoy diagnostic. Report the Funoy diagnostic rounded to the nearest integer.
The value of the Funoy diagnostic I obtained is 1218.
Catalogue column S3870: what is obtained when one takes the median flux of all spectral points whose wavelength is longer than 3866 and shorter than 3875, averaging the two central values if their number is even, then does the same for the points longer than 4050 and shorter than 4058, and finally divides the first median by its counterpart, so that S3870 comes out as 1.14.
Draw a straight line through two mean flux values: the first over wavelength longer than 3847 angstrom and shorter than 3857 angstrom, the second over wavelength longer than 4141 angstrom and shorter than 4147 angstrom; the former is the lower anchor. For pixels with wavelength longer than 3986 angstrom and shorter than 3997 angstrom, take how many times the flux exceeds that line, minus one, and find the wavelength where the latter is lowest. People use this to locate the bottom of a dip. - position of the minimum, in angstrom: 3990.22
